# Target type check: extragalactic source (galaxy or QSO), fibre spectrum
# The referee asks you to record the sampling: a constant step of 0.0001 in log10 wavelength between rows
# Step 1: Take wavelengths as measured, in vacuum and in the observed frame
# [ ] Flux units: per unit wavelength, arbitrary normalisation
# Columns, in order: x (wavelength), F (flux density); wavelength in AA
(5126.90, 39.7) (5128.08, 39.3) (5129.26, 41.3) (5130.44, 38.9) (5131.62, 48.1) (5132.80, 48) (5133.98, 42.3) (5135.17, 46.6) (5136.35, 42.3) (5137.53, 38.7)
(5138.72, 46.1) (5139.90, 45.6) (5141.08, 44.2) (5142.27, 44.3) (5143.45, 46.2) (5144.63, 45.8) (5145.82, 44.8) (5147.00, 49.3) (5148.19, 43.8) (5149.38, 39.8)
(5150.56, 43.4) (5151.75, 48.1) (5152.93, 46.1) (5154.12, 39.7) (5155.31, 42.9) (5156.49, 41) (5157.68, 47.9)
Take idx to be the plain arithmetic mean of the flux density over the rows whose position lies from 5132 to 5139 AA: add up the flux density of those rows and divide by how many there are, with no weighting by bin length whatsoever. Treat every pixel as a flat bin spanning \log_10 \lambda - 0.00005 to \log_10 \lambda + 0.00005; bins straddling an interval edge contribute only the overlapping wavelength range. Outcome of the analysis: 44.0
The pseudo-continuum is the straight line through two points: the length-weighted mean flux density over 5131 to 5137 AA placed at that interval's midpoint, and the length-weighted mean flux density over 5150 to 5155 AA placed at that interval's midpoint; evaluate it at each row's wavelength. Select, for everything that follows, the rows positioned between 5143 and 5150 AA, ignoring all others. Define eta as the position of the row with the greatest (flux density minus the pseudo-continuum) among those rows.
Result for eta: 5147.00 AA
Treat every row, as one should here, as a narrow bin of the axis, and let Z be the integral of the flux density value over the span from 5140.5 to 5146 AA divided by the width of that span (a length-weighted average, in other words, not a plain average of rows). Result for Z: 45.1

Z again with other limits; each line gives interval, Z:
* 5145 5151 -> 44.3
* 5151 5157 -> 43.6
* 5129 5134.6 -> 43.9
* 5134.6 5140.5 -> 43.9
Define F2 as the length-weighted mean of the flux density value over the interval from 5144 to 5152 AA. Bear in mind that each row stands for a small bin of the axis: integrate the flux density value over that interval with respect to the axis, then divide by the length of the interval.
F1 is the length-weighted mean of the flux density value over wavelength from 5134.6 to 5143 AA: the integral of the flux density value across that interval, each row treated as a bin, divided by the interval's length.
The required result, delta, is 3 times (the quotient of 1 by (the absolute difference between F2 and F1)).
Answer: 3.6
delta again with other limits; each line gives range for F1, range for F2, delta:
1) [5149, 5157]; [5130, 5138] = 5.2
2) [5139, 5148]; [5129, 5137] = 1.8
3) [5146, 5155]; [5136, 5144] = 9.3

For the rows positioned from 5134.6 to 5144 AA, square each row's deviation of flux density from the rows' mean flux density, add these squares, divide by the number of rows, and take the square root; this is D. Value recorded 2.5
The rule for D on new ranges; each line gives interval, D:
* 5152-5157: 2.4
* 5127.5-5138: 3.6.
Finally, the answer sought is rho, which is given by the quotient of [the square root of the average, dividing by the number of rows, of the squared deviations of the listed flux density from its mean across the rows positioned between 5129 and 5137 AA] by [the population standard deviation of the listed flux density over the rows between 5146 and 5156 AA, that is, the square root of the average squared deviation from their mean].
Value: 1.02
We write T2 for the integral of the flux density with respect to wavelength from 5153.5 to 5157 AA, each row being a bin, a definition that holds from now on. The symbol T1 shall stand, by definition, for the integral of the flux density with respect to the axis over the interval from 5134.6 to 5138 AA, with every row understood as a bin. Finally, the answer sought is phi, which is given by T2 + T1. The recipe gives 290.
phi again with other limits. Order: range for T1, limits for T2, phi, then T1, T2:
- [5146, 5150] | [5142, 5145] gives 314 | 177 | 137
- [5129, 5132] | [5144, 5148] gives 313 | 128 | 185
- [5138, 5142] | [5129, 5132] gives 308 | 180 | 128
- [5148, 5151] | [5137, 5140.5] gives 279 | 126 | 152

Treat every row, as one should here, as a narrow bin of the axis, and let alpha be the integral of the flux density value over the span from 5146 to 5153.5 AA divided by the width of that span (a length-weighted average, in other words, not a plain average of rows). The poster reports 45.1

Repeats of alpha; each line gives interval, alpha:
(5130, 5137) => 44.5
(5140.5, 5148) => 45.6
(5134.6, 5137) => 44.4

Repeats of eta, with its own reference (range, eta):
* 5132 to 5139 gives 5132.80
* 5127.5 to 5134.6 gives 5131.62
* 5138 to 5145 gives 5143.45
